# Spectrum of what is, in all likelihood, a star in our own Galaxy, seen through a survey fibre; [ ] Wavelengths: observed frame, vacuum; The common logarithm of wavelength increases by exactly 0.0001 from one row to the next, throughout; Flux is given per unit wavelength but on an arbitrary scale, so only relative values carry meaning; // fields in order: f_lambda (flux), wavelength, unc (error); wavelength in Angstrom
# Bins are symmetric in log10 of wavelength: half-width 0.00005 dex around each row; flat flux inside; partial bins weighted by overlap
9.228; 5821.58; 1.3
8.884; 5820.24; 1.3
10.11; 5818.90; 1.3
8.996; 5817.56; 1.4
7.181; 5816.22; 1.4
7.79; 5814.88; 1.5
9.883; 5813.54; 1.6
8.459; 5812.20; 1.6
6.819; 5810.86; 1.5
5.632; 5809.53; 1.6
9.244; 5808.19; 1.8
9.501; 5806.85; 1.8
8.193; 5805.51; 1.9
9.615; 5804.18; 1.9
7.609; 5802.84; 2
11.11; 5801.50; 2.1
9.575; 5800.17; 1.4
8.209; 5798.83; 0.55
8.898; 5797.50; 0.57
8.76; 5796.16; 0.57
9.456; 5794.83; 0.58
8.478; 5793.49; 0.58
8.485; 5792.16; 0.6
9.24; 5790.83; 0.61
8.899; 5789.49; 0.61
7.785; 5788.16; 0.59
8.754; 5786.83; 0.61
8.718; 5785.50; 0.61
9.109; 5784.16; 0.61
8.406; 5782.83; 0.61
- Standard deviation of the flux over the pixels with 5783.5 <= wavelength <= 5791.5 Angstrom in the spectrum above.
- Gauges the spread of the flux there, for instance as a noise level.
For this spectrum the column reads 0.5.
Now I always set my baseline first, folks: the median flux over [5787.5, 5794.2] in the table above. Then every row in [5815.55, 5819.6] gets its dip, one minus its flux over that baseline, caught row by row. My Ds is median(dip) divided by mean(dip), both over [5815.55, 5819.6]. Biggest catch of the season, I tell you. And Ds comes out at 1.8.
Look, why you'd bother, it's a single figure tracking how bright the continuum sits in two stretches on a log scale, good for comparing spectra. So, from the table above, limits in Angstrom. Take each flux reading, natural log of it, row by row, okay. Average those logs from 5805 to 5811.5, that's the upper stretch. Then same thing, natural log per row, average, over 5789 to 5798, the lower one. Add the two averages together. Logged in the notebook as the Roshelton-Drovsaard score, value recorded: 4.23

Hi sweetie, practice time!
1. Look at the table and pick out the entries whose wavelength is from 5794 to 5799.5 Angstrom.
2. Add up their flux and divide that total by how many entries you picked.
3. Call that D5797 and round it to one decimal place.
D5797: 8.8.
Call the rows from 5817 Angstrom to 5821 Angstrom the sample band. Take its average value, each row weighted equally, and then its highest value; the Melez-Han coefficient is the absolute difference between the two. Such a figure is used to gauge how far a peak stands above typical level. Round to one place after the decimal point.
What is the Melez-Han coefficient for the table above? 0.8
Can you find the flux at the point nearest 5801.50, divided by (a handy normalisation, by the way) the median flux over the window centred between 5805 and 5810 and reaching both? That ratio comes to 1.27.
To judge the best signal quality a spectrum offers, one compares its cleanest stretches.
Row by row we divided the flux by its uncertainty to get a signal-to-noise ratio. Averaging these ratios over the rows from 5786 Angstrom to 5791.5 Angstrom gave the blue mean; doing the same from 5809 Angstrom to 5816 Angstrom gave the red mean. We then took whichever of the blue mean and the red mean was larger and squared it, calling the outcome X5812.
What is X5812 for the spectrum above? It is 205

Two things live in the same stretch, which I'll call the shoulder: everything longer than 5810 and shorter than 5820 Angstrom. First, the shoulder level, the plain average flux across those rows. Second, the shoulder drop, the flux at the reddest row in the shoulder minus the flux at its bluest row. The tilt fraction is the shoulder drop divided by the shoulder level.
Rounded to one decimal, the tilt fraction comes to 0.4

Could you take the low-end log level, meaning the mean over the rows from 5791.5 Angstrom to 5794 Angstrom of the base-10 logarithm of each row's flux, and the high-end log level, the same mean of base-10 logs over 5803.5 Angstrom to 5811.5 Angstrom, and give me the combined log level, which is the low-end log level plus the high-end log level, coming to 1.83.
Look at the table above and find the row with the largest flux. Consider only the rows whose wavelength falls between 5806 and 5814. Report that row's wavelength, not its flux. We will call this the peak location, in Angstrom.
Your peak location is 5813.54 Angstrom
